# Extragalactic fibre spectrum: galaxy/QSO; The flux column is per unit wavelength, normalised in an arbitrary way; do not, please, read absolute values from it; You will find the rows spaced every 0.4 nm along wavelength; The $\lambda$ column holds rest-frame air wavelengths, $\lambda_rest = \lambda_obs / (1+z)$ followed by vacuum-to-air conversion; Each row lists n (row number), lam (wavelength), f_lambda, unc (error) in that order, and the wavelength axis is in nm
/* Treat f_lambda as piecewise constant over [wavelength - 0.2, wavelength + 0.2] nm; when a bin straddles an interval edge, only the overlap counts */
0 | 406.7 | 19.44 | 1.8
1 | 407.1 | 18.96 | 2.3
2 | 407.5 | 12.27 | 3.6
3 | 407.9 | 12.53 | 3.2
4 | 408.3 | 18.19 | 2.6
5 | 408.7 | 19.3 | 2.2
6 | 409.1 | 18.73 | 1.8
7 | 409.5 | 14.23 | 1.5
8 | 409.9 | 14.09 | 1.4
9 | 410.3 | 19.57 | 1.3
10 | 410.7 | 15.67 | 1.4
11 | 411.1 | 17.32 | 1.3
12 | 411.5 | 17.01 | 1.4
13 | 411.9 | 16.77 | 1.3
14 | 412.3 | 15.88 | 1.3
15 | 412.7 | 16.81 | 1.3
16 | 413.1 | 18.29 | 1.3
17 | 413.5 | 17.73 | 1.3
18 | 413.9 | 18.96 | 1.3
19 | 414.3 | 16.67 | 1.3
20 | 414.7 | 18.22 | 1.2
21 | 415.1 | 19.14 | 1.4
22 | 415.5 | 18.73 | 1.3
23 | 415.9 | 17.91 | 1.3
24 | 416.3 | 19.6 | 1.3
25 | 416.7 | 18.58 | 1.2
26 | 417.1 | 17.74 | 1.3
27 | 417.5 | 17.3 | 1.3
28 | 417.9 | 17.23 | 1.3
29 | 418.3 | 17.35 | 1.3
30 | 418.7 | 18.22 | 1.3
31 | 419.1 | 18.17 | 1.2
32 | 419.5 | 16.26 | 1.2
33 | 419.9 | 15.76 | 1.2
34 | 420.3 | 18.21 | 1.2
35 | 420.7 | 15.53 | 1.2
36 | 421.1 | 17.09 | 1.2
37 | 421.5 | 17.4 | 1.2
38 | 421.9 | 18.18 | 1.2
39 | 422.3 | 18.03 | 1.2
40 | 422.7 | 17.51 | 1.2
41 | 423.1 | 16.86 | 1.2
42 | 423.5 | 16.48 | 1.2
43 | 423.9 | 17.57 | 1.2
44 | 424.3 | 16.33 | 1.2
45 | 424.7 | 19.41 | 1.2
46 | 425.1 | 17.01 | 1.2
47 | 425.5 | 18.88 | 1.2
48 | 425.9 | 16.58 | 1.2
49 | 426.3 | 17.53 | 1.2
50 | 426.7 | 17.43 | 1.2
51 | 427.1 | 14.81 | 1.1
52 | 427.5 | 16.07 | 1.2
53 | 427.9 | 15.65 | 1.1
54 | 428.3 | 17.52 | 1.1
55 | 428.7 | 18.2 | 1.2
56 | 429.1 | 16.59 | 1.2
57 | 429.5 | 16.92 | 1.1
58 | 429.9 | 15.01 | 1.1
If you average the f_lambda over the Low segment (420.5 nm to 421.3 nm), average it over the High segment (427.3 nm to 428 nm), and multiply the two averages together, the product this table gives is 259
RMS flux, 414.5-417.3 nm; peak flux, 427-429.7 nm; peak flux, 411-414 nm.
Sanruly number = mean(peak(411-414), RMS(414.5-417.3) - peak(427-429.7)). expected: 9.7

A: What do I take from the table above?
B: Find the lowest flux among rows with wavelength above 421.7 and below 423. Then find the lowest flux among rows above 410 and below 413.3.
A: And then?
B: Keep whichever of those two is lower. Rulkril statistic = 15.7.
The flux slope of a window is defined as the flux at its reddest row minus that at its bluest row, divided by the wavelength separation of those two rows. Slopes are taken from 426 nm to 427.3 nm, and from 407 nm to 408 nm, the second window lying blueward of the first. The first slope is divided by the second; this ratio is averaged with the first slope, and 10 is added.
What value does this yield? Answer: 8.5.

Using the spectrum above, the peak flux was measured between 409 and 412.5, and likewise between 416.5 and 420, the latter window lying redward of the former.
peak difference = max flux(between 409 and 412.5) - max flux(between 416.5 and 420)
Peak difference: 1.0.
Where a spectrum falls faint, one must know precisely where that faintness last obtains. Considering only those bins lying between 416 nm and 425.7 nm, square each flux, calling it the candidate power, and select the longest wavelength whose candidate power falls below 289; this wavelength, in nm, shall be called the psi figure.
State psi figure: 424.3 nm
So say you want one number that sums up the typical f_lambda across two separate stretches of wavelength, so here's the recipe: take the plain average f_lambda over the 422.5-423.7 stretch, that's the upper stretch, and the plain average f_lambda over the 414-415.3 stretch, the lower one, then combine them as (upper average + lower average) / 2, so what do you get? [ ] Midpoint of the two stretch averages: 17.5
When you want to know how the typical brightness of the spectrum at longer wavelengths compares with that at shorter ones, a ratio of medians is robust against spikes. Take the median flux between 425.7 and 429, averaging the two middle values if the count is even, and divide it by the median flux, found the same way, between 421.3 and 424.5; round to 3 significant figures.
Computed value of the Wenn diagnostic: 0.974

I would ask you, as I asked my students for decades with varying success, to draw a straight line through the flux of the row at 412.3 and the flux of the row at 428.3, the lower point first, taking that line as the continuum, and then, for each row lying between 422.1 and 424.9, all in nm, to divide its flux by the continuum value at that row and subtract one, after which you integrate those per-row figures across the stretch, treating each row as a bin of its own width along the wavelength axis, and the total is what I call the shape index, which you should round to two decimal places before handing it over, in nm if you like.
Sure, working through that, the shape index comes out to 0.07 nm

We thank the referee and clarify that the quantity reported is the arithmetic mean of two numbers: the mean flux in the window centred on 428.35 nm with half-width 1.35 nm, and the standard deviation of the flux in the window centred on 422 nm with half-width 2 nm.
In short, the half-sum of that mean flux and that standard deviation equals 8.7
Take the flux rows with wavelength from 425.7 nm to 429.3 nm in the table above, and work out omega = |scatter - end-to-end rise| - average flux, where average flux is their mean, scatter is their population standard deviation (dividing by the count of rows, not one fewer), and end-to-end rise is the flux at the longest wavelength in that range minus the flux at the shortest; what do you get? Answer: -15.7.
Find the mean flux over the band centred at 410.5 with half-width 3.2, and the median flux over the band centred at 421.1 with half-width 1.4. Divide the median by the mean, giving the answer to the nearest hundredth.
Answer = 1.05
